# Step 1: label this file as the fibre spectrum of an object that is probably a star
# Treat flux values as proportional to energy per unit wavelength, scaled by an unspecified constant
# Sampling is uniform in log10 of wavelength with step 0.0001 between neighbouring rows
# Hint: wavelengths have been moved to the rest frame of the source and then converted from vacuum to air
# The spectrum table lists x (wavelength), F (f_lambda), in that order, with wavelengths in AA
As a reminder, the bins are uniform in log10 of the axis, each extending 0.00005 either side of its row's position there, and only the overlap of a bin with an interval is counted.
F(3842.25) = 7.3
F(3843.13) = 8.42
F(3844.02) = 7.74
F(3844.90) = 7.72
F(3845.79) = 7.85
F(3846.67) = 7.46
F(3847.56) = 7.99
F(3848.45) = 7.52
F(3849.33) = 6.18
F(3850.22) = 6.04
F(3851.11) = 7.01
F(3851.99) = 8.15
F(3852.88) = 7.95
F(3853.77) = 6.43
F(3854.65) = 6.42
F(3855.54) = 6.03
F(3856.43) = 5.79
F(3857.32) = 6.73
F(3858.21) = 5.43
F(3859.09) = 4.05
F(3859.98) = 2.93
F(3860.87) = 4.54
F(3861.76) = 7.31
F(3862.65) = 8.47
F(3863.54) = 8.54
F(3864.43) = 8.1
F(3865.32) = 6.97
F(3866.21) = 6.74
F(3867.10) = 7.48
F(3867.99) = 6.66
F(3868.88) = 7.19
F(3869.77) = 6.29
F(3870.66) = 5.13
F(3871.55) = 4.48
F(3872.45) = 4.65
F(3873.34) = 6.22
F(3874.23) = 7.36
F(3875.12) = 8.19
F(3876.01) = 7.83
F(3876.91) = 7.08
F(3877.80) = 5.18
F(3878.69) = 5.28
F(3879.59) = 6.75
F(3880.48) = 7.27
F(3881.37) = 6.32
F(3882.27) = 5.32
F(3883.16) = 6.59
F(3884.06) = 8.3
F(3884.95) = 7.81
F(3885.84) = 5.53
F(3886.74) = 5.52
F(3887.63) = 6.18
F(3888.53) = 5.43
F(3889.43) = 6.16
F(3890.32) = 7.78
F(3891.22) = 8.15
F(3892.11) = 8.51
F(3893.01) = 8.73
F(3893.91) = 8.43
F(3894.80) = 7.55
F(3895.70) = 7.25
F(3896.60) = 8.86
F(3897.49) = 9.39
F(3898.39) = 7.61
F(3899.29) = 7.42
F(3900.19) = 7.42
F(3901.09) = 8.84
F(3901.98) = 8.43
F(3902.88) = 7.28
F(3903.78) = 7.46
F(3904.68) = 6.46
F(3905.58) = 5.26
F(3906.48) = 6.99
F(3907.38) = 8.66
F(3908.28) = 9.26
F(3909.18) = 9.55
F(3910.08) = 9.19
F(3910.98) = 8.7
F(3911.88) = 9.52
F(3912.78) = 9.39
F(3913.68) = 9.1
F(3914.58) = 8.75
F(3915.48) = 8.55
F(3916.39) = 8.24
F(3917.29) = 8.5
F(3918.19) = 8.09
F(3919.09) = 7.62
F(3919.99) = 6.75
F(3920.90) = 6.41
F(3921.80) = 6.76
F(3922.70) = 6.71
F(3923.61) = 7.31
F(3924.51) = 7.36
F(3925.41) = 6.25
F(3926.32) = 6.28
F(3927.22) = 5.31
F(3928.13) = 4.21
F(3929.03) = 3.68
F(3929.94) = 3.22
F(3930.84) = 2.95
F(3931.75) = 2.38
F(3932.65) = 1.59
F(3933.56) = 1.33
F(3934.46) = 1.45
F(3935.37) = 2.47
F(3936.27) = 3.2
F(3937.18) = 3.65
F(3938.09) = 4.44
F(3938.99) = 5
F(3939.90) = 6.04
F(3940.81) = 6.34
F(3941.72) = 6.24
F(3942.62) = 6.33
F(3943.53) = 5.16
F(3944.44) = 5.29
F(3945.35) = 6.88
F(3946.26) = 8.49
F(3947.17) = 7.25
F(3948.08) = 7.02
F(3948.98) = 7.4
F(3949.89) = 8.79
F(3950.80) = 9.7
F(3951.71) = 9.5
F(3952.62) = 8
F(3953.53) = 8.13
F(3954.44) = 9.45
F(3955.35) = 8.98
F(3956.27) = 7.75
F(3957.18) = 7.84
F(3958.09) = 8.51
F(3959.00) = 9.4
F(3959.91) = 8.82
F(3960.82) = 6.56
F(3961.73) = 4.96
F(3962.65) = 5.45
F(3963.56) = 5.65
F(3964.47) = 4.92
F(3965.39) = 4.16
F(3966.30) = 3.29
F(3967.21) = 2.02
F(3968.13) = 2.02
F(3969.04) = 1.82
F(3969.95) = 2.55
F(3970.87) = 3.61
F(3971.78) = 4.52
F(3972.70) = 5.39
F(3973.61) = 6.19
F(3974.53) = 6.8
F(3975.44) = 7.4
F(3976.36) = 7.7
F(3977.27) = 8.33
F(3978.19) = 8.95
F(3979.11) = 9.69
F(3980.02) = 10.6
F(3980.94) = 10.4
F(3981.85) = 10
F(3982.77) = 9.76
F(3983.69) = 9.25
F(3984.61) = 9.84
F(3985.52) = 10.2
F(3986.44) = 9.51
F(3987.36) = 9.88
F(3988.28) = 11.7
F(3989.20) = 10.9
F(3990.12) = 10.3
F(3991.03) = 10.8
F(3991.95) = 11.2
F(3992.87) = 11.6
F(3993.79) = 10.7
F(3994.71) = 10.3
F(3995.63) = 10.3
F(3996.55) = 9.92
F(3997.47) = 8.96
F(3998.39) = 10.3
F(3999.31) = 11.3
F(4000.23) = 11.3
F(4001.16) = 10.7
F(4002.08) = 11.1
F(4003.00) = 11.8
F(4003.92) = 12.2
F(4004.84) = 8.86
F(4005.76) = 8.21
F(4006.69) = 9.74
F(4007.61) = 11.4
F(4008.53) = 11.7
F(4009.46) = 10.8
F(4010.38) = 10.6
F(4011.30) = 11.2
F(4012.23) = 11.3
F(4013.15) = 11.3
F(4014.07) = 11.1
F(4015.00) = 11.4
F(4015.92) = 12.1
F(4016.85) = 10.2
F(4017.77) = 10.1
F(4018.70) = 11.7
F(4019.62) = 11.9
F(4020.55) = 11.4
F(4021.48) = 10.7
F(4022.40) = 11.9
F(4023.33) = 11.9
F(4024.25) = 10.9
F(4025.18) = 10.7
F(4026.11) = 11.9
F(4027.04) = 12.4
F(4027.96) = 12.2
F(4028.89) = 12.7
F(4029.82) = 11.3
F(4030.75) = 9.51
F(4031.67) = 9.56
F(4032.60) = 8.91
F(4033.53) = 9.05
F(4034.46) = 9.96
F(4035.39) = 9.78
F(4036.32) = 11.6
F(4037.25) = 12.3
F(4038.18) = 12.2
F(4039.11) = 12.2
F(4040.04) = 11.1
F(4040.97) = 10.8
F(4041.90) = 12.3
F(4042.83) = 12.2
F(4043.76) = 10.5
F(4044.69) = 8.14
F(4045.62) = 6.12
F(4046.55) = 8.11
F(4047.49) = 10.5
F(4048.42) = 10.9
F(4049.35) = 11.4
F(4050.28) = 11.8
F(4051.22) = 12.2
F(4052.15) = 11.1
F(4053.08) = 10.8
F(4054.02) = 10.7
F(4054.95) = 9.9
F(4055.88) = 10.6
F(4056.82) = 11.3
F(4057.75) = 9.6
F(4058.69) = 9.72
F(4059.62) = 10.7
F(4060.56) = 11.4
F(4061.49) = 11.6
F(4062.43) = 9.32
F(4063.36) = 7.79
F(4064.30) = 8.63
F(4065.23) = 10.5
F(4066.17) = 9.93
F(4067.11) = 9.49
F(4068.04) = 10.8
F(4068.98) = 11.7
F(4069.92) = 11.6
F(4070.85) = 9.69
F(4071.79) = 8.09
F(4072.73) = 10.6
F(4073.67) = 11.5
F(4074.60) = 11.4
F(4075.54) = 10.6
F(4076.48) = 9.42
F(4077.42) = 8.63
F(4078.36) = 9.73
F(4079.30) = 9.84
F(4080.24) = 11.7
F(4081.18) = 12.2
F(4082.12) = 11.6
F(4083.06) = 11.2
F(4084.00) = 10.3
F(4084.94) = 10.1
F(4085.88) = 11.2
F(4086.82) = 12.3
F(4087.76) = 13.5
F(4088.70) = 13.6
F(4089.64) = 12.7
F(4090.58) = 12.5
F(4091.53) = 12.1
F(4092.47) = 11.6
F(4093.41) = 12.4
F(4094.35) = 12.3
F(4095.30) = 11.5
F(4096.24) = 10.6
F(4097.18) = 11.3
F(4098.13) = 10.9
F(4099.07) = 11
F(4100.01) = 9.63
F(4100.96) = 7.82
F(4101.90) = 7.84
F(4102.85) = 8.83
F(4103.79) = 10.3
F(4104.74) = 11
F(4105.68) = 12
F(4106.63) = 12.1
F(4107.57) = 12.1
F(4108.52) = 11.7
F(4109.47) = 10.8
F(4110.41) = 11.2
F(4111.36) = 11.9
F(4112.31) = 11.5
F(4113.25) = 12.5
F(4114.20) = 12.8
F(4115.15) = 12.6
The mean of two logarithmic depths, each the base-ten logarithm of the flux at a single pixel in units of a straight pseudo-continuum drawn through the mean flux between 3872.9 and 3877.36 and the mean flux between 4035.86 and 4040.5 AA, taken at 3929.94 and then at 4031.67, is -0.26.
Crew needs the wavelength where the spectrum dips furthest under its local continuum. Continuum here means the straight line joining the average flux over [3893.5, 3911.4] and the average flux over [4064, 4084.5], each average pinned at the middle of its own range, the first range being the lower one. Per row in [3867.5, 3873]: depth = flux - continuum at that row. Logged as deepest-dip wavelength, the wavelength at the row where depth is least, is 3871.55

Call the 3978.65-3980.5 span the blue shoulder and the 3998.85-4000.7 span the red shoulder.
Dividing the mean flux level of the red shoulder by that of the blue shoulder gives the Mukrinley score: 1.1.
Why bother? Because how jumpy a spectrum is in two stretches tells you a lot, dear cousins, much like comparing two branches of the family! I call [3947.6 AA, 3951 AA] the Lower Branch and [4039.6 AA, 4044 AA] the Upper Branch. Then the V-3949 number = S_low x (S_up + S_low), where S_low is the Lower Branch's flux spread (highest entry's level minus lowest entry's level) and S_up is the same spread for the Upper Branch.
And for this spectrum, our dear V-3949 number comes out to 12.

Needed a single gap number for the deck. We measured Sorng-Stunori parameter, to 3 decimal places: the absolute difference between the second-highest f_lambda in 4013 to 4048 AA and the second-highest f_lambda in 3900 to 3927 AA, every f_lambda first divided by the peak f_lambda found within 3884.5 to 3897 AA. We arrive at 0.325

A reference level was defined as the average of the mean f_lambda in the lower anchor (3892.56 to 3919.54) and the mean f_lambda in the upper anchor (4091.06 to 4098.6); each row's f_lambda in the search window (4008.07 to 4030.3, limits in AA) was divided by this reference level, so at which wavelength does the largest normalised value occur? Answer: 4028.89 AA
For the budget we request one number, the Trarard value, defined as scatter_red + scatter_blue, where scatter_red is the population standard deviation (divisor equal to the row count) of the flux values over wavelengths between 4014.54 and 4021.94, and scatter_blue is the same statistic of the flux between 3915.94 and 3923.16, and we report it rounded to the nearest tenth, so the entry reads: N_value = 1.5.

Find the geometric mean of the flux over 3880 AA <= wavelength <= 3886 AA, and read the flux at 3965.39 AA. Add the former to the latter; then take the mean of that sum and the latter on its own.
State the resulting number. 7.5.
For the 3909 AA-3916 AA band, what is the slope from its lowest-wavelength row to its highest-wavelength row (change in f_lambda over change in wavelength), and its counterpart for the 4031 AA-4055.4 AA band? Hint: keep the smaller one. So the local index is -0.16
